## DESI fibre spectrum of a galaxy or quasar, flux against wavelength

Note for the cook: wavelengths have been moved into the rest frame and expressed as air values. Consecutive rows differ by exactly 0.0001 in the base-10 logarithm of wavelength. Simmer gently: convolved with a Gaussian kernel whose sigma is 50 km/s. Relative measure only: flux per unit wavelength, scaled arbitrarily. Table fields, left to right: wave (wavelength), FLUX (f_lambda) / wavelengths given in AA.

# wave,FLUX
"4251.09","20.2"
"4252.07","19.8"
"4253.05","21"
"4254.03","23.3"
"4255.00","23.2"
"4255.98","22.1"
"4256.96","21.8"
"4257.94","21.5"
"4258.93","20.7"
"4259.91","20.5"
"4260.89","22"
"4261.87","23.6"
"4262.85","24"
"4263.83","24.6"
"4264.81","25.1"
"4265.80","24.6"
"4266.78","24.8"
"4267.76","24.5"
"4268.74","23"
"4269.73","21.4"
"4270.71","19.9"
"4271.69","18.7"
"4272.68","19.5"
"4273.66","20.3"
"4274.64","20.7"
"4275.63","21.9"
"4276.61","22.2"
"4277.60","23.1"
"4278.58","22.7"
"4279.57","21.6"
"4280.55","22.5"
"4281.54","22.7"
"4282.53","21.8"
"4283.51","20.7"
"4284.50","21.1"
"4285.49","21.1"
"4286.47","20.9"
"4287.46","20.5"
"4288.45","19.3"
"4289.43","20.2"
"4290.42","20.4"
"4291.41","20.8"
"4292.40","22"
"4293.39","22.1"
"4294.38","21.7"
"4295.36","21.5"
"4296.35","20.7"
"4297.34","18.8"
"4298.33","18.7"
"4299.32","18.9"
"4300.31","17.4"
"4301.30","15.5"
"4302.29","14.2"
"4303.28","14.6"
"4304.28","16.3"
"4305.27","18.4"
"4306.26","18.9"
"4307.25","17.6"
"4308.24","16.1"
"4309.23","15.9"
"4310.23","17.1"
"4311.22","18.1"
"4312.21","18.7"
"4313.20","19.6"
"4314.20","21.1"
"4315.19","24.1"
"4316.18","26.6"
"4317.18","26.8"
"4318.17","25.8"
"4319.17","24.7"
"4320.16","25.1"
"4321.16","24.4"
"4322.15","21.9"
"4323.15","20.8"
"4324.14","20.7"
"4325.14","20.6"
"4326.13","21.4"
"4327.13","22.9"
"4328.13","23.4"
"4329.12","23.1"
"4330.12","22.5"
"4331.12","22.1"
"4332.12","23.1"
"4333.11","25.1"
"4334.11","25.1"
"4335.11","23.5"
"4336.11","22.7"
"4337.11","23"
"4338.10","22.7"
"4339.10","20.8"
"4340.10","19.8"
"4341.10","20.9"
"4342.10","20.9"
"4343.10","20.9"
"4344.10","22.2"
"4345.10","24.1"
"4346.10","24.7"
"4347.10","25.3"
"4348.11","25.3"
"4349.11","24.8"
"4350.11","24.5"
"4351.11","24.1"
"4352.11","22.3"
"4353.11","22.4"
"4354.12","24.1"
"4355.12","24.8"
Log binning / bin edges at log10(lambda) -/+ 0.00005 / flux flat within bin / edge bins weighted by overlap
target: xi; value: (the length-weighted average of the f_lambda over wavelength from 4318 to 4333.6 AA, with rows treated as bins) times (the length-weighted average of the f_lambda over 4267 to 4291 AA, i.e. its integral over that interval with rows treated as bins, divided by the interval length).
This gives 489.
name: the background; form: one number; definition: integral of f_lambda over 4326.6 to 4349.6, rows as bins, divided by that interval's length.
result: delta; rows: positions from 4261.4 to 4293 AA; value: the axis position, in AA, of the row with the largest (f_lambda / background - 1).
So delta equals 4264.81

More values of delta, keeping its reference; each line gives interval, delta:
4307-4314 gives 4313.20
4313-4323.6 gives 4317.18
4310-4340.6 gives 4317.18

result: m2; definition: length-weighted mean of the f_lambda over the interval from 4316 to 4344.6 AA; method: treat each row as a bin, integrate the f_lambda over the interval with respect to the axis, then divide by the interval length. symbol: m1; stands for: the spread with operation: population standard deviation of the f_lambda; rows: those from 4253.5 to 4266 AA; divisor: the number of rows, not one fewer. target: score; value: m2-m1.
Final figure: 21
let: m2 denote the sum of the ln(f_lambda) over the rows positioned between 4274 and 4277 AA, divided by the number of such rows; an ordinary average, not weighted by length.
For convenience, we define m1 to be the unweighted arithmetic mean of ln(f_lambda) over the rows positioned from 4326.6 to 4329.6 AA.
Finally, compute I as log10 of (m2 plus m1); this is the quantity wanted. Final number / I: 0.793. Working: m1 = 3.14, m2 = 3.07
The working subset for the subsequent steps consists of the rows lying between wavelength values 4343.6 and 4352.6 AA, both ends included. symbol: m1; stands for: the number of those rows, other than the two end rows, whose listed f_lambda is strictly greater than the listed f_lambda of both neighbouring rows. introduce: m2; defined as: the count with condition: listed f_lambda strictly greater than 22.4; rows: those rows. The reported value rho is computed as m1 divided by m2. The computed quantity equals 0.00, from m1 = 0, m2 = 7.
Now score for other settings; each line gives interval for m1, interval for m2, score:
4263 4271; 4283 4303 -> 18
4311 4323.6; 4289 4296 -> 18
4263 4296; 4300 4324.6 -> 18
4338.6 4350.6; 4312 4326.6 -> 21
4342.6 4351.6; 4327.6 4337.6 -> 22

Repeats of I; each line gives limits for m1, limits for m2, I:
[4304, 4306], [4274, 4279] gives 0.774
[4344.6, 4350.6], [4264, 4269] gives 0.806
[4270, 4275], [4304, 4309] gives 0.767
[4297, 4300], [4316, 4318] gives 0.794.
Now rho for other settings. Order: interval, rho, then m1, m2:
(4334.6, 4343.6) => 0.25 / 1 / 4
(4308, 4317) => 0.00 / 0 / 2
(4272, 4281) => 0.33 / 1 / 3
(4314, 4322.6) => 0.29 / 2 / 7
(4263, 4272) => 0.33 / 2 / 6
